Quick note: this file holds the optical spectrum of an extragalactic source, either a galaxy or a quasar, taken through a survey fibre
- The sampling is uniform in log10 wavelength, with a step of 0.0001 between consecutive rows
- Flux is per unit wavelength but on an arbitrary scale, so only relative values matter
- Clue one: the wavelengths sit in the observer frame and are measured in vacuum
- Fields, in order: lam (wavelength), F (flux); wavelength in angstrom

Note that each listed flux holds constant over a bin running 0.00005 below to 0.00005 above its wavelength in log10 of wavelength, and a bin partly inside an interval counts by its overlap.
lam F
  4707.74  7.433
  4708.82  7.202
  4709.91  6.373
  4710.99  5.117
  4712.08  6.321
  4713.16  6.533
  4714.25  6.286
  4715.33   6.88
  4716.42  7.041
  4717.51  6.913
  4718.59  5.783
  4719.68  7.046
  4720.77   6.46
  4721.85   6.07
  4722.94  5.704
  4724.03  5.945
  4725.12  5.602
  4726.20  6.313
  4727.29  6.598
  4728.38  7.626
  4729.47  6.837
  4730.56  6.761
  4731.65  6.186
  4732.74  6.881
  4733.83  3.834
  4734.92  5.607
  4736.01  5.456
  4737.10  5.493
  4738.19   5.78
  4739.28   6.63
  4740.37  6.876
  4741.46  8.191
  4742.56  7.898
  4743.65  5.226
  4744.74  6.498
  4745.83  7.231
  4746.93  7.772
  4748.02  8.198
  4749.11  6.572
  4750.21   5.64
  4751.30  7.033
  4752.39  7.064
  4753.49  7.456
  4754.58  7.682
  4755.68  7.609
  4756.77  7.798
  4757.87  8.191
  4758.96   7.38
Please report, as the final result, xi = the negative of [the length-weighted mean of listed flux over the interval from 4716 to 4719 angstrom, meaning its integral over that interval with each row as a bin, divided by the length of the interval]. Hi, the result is -6.6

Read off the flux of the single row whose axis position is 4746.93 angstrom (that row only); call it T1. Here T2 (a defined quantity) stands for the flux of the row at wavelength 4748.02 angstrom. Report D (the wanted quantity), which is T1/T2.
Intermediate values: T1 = 7.772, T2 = 8.198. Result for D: 0.95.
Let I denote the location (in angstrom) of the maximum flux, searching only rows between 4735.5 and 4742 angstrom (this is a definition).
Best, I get 4741.46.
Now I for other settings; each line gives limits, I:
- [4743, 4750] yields 4748.02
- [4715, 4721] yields 4719.68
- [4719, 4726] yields 4719.68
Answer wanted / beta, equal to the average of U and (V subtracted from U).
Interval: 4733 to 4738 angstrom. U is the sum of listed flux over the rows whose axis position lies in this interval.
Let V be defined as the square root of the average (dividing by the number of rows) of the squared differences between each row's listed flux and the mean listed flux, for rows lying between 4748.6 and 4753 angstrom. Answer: 20.1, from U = 20.4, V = 0.6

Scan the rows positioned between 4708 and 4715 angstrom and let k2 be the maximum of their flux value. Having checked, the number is 7.202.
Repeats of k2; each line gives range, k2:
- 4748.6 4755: 7.682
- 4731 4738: 6.881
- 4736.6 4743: 8.191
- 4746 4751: 8.198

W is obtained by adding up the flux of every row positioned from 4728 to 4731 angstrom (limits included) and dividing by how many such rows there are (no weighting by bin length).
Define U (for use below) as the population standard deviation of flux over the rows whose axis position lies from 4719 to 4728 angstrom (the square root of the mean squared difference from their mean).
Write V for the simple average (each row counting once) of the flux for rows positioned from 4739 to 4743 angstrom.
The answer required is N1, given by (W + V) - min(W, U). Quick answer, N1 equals 14.0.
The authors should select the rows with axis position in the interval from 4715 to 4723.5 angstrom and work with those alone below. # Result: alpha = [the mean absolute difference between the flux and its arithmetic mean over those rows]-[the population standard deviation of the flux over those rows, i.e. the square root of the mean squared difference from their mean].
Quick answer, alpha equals -0.046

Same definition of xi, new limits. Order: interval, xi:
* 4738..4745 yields -6.8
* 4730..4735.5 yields -5.9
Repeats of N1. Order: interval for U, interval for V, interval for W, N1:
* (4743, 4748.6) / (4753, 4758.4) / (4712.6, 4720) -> 13.3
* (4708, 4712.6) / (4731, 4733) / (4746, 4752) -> 12.8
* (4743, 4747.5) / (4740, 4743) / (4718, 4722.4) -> 13.0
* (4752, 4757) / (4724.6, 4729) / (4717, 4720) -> 12.9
